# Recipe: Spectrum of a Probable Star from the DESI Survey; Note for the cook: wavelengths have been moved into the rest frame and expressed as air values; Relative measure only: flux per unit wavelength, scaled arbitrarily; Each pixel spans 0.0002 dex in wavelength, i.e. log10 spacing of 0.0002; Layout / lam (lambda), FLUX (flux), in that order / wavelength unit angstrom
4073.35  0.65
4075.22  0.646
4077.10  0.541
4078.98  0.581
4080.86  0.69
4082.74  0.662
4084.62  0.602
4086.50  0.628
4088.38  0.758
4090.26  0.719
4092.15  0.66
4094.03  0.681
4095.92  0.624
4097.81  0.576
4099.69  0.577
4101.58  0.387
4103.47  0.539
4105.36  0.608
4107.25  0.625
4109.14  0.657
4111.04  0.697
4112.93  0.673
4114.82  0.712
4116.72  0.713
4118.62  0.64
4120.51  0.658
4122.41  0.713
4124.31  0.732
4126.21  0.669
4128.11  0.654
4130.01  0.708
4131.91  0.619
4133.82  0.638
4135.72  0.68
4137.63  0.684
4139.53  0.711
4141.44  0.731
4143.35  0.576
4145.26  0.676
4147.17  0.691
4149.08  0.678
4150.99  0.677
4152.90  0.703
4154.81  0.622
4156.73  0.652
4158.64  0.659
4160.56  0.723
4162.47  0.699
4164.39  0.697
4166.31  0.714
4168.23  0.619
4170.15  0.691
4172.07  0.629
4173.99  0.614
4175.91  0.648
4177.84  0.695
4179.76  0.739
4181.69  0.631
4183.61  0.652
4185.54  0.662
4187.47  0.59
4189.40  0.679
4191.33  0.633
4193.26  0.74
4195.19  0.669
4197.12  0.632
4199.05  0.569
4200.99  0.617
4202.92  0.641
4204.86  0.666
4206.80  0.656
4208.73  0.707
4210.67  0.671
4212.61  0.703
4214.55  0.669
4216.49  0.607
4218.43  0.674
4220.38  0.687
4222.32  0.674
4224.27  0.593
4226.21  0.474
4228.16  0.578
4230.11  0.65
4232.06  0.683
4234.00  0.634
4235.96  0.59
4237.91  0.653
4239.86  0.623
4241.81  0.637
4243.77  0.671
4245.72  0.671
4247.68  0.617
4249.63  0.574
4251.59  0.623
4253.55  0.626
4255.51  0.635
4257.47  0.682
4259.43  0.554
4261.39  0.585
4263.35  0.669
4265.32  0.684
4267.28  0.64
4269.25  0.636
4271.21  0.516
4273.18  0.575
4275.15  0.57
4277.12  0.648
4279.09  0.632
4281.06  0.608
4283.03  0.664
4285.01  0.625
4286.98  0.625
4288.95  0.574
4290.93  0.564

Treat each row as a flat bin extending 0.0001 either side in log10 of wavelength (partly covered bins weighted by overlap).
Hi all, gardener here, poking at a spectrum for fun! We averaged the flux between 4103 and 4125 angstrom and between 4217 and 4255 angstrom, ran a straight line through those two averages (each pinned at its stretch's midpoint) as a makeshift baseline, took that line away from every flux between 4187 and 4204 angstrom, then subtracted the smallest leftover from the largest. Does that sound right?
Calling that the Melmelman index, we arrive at 0.169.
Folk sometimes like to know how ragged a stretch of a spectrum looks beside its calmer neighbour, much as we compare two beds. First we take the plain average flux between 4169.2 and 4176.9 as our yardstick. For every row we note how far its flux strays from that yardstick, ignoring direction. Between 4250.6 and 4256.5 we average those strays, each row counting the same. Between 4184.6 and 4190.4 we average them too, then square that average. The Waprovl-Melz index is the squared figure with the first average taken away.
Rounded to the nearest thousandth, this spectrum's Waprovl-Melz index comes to -0.016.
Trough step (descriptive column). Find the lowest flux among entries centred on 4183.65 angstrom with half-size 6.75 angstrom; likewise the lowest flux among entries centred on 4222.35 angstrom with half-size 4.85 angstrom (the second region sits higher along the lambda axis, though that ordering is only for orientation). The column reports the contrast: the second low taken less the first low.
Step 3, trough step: -0.12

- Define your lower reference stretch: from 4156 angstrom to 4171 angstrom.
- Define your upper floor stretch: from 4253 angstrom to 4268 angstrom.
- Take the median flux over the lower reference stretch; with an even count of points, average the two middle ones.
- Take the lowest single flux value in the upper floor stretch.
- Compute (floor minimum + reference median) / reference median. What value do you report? 1.80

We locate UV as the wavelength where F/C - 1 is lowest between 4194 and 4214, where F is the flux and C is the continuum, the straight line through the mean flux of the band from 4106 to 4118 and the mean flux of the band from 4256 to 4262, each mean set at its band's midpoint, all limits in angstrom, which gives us 4199.05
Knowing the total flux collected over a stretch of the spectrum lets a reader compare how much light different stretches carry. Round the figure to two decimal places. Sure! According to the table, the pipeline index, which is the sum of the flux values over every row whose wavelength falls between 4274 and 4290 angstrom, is 4.95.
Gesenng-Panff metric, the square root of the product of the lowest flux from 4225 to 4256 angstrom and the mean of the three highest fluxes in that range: 0.57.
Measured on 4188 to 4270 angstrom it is 0.58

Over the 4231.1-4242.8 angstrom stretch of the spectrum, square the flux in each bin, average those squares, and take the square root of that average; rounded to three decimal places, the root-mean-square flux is 0.637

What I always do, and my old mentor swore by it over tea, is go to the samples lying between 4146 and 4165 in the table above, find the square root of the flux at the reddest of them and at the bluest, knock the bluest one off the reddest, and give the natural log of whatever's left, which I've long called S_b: -5.6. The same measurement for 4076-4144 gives -3.8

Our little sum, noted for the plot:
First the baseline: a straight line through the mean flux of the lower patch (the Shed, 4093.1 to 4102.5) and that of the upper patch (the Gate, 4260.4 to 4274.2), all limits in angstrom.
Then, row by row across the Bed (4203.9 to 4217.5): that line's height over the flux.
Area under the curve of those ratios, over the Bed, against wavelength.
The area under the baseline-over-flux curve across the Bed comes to 12.2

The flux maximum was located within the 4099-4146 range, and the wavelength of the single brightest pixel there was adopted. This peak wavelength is 4124.31 angstrom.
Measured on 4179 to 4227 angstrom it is 4193.26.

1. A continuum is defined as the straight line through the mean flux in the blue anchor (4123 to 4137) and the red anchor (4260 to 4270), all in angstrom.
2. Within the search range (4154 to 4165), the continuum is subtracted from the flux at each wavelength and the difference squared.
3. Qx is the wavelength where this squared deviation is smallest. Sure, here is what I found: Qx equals 4158.64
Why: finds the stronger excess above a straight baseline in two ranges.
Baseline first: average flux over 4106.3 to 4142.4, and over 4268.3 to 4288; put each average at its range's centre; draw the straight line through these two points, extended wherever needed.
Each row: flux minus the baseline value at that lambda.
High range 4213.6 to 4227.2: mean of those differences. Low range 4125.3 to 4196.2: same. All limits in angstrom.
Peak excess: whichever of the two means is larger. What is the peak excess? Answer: 0.006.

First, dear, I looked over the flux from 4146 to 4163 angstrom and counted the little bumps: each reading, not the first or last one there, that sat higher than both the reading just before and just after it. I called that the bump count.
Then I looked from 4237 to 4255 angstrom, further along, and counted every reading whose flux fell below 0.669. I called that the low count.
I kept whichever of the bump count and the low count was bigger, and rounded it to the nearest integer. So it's 7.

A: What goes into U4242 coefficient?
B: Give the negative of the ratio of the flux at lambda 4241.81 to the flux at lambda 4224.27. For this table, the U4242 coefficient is -1.07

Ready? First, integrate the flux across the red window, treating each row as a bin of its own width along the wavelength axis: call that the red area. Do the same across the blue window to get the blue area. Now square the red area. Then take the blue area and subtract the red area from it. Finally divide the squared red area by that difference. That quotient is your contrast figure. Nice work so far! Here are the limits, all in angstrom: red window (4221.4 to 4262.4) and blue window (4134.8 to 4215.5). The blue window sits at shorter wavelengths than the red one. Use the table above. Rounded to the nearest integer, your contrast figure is 23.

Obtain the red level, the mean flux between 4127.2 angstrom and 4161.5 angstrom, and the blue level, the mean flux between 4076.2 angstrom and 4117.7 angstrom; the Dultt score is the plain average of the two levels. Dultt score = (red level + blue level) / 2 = 0.652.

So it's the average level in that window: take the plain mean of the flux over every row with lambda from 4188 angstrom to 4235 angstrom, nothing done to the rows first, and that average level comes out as 0.65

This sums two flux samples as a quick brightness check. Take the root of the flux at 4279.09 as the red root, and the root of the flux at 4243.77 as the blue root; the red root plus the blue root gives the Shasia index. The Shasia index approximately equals 1.61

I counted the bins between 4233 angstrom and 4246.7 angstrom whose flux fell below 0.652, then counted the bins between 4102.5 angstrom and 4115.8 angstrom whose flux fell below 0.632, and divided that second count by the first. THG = 0.75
